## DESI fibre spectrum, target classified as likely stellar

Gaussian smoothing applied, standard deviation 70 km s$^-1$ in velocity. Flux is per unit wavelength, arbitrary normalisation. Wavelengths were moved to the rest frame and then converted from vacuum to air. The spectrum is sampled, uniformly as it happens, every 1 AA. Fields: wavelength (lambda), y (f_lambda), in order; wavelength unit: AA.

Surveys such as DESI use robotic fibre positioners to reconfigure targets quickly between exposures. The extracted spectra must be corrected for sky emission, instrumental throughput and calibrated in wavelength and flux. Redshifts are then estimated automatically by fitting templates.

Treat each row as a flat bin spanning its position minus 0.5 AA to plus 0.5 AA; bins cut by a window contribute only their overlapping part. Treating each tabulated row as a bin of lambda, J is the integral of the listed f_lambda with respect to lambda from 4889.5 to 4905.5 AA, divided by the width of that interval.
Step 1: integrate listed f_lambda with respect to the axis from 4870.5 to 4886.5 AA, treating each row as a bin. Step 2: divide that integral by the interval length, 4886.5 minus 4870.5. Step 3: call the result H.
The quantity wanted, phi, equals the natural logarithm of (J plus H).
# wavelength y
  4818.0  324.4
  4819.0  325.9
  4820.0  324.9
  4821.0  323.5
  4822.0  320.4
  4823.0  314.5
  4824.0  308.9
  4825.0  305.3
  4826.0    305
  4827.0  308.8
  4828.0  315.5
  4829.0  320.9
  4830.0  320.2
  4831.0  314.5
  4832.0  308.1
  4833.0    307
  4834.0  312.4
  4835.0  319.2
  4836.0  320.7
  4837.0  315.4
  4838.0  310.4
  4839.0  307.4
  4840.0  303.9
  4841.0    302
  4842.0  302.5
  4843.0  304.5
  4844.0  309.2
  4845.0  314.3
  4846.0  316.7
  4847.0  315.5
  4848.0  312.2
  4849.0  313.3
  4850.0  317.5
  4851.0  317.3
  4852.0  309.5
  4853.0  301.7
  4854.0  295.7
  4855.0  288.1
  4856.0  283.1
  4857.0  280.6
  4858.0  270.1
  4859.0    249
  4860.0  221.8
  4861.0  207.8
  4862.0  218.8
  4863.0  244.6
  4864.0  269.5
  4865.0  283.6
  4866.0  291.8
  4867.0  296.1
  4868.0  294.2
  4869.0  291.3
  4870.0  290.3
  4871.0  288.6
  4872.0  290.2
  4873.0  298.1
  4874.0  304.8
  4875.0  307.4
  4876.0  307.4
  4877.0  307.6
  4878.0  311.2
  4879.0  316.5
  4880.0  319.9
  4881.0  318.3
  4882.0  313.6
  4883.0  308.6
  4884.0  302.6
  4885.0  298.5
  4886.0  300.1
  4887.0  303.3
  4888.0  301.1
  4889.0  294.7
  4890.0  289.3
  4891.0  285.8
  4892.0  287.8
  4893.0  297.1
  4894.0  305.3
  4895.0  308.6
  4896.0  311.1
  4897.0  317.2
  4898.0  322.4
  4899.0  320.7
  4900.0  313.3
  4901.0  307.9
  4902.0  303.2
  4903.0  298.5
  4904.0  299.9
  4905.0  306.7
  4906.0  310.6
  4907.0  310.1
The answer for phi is 6.41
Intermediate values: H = 306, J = 305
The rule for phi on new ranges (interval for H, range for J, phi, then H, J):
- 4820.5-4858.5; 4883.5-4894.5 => 6.41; 308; 297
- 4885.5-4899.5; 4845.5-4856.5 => 6.41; 303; 306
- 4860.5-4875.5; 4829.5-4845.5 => 6.38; 278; 311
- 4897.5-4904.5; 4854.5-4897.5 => 6.40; 309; 290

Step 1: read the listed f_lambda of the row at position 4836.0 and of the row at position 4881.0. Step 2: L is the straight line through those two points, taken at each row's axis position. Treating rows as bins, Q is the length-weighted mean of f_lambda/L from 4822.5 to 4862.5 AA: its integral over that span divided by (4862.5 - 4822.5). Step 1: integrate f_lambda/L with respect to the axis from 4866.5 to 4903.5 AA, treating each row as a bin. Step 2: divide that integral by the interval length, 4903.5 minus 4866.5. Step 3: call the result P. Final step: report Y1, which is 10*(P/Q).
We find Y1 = 10.2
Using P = 0.95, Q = 0.934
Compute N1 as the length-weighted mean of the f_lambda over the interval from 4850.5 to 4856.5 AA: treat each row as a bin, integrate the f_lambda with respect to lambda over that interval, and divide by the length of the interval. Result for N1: 299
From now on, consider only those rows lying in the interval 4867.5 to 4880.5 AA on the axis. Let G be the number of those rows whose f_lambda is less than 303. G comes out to 6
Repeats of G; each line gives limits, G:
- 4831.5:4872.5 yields 22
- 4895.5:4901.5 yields 0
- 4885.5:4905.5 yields 9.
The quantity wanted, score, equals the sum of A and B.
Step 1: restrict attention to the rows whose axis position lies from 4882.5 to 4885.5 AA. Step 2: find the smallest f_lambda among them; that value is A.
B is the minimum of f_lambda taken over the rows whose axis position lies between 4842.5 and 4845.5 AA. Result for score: 603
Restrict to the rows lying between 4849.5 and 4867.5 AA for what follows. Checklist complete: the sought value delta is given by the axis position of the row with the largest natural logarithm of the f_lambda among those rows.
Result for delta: 4850.0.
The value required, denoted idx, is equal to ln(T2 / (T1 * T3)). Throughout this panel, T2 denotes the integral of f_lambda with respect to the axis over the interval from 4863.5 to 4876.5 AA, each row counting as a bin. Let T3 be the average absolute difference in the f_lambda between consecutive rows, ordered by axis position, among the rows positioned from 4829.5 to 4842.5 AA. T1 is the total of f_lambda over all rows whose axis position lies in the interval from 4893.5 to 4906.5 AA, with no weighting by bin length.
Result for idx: -1.4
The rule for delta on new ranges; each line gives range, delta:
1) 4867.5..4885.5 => 4880.0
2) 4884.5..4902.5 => 4898.0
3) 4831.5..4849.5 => 4836.0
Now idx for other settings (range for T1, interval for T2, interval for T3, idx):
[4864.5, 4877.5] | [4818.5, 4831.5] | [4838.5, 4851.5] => -0.9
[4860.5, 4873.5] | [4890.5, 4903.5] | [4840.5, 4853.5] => -1.1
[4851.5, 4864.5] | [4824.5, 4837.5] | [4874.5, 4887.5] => -1.0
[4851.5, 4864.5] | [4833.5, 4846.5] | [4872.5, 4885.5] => -1.1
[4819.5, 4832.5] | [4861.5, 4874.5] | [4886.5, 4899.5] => -1.6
